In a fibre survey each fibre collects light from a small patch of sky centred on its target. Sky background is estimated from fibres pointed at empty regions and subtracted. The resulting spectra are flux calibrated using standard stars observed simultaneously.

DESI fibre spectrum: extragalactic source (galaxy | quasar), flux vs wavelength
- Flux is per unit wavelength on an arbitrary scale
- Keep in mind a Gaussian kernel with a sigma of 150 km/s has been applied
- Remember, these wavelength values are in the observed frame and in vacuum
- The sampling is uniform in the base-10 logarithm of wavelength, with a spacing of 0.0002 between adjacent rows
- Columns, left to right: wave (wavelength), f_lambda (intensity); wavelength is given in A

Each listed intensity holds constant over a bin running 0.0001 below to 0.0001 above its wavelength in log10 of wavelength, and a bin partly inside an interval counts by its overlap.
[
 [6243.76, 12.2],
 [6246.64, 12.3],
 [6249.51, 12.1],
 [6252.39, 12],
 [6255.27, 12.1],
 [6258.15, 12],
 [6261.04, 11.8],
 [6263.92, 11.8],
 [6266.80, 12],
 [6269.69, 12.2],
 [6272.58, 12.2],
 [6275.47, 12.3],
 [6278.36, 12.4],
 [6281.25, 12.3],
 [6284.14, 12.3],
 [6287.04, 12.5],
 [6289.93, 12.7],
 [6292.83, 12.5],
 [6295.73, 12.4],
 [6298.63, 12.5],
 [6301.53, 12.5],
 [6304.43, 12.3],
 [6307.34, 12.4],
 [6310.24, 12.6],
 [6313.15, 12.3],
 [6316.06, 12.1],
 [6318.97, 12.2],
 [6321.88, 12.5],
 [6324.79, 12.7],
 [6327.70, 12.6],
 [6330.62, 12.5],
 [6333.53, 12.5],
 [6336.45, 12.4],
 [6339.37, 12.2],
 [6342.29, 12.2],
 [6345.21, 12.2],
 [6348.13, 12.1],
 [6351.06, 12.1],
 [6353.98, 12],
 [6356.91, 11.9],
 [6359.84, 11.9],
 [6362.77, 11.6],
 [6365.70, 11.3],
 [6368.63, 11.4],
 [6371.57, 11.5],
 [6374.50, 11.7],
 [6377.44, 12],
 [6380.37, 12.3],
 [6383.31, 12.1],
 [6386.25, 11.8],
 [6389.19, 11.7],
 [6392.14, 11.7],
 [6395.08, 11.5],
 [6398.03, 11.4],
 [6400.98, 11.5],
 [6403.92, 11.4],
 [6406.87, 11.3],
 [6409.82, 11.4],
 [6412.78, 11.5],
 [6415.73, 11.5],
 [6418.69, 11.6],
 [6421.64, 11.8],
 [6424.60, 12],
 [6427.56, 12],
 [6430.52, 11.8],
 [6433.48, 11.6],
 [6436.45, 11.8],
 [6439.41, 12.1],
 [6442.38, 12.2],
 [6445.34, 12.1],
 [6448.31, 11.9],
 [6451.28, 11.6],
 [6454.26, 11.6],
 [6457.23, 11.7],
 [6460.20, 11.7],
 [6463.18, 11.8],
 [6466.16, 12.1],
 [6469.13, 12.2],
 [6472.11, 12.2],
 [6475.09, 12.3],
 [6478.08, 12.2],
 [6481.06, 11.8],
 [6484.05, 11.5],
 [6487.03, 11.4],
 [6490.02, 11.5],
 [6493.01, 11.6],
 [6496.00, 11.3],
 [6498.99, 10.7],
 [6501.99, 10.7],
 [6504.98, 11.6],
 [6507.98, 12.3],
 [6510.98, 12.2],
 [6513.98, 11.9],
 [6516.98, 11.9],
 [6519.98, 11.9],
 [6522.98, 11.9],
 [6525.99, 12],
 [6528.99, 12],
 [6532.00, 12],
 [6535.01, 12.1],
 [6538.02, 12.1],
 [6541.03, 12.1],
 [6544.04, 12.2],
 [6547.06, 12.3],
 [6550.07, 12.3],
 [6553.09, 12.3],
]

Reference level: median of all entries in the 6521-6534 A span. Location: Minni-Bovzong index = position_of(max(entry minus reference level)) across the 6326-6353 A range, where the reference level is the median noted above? 6327.70 A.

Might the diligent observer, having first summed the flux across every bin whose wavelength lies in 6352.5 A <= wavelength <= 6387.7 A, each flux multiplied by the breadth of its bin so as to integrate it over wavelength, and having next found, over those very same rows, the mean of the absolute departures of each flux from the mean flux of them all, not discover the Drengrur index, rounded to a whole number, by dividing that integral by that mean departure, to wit 1708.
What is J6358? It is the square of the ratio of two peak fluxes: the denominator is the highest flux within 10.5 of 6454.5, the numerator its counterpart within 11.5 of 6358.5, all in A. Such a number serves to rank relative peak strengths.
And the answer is 1.00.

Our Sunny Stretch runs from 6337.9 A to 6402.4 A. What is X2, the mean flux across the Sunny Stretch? 11.8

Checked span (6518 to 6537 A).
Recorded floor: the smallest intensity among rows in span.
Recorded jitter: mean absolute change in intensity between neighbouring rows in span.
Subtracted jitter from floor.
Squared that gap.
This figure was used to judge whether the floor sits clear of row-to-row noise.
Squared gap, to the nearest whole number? 141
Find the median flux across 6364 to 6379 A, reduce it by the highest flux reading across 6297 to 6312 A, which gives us -1.1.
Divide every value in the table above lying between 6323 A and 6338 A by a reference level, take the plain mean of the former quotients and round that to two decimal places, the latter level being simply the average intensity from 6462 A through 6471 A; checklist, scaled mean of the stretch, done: 1.04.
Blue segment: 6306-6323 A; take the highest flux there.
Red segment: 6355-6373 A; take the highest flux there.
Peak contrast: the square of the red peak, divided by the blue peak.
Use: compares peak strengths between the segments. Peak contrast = 11.2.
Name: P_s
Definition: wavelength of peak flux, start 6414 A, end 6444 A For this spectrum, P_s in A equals 6442.38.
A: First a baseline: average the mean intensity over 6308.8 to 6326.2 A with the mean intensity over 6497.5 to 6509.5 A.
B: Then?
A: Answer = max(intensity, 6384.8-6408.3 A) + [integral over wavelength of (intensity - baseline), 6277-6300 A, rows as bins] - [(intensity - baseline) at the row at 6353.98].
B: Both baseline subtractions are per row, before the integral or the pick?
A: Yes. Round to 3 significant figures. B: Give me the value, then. 25.3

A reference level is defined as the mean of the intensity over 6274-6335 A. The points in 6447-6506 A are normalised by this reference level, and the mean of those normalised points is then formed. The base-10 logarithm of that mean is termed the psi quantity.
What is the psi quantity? -0.028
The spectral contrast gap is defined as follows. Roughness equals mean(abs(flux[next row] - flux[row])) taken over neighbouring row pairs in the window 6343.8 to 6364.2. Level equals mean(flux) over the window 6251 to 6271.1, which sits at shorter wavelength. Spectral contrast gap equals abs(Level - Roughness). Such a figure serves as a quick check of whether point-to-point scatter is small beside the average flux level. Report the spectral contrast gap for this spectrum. 11.9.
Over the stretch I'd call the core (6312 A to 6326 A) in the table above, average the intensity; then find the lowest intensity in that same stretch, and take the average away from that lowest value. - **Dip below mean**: -0.26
